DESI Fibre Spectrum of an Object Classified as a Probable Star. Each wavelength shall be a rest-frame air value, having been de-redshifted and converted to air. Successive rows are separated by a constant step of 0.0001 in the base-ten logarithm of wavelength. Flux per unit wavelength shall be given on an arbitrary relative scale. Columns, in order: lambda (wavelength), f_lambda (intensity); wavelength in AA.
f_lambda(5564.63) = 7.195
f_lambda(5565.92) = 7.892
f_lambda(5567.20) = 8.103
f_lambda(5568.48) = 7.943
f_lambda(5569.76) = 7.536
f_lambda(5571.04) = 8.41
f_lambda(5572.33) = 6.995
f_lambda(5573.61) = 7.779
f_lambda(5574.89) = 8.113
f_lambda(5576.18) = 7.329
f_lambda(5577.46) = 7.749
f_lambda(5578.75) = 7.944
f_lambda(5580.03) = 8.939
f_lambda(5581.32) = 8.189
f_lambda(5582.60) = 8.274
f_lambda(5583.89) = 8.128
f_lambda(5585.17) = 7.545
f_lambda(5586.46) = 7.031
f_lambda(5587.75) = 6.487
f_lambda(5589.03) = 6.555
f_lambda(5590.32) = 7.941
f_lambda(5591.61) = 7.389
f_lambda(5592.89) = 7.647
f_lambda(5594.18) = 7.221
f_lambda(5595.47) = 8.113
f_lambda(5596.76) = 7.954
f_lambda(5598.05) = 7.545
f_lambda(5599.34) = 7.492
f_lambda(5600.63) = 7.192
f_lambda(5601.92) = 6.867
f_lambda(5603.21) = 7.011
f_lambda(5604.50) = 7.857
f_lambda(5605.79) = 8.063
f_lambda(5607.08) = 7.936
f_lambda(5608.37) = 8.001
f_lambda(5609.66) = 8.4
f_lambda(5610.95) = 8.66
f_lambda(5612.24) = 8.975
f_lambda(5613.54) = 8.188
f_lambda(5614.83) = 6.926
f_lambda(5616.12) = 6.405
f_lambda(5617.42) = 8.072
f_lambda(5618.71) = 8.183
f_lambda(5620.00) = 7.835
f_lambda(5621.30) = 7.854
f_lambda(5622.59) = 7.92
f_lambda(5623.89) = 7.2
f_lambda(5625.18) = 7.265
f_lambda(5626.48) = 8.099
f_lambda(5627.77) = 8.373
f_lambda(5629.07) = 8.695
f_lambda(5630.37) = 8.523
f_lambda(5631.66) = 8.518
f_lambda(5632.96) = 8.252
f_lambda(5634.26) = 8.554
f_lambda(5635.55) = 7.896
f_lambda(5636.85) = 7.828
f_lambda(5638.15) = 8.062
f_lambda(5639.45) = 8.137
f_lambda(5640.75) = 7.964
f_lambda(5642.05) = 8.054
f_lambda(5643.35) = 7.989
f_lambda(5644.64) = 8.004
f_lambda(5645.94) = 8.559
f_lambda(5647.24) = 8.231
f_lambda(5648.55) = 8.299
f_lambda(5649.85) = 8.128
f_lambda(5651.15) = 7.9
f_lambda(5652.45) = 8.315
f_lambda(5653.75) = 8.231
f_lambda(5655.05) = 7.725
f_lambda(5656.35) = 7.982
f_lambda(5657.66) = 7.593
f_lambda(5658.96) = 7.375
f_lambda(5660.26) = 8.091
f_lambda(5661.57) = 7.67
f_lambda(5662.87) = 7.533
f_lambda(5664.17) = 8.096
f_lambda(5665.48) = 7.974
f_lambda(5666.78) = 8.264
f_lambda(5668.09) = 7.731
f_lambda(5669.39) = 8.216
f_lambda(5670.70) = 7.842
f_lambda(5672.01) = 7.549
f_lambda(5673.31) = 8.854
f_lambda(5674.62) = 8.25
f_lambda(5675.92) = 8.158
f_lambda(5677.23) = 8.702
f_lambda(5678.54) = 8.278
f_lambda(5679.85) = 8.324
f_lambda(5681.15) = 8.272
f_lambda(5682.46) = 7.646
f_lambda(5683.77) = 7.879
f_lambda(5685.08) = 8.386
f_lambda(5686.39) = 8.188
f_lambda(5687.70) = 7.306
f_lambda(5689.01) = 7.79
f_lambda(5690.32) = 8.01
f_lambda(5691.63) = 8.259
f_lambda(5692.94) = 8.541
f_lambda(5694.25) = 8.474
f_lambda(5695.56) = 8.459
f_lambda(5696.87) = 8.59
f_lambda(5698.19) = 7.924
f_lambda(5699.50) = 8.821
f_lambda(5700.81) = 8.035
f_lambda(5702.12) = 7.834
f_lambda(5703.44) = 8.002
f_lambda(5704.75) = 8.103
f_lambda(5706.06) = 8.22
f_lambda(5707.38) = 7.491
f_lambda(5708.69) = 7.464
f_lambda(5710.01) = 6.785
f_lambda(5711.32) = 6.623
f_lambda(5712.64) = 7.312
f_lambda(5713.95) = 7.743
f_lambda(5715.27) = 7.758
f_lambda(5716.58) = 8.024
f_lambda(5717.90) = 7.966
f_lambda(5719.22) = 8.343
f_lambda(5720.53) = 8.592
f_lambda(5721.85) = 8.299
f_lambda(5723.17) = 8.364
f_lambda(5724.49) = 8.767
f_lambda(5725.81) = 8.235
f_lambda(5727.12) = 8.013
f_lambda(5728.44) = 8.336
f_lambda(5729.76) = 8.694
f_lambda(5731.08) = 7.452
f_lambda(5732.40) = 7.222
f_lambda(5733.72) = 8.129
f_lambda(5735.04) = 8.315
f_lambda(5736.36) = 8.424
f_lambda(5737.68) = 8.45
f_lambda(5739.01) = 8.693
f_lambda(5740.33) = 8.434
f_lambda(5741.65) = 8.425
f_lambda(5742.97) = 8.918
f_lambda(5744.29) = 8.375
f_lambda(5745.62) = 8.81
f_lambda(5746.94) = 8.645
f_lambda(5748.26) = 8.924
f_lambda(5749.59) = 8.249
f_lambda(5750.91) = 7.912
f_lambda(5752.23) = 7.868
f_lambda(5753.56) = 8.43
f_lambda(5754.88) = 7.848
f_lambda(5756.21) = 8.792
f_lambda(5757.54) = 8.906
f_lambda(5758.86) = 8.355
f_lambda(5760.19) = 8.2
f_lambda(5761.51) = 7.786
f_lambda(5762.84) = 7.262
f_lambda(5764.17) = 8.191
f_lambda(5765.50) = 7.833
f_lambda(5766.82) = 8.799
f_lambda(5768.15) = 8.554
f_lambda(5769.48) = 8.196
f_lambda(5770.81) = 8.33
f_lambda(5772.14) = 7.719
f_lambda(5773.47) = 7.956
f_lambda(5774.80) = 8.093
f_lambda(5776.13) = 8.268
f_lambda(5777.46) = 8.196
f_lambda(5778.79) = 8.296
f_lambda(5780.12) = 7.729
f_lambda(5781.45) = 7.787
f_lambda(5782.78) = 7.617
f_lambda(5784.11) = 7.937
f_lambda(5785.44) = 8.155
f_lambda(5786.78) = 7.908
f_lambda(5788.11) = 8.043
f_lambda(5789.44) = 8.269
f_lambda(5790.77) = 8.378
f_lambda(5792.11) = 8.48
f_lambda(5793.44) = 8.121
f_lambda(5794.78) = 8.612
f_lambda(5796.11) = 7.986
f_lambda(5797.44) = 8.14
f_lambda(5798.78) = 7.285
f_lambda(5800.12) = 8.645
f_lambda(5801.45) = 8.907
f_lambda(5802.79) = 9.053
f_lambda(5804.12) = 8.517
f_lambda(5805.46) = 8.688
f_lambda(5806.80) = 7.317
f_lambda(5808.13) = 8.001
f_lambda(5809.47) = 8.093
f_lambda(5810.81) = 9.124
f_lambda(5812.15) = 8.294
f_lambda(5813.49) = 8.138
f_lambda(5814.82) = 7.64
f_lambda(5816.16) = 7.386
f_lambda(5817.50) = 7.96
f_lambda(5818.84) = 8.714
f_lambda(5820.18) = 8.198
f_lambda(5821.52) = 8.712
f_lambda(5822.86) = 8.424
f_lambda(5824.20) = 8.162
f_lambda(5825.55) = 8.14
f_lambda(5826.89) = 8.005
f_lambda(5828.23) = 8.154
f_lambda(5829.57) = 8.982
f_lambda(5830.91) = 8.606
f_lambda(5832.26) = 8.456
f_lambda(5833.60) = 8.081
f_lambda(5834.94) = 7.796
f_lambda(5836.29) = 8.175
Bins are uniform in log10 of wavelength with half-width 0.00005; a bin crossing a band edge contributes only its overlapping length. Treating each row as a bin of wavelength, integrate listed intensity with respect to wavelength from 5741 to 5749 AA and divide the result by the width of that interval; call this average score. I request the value 8.68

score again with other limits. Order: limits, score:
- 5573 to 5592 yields 7.69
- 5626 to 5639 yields 8.28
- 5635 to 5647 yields 8.06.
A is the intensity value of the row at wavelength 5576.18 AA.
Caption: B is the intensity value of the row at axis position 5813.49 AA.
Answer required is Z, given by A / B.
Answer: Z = 0.90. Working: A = 7.329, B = 8.138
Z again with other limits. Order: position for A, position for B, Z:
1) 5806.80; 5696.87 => 0.85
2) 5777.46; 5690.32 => 1.02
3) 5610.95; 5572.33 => 1.24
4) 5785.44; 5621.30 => 1.04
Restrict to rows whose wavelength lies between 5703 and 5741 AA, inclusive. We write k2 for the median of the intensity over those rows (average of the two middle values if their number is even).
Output 8.13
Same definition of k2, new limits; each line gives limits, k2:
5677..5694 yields 8.26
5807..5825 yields 8.16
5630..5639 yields 8.25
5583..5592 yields 7.39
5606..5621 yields 8.07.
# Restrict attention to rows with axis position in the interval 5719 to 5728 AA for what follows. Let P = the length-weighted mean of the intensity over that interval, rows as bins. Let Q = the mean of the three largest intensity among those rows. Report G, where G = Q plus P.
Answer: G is 17.0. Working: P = 8.38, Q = 8.6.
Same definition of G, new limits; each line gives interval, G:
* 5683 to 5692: 16.2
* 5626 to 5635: 17.0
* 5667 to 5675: 16.5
